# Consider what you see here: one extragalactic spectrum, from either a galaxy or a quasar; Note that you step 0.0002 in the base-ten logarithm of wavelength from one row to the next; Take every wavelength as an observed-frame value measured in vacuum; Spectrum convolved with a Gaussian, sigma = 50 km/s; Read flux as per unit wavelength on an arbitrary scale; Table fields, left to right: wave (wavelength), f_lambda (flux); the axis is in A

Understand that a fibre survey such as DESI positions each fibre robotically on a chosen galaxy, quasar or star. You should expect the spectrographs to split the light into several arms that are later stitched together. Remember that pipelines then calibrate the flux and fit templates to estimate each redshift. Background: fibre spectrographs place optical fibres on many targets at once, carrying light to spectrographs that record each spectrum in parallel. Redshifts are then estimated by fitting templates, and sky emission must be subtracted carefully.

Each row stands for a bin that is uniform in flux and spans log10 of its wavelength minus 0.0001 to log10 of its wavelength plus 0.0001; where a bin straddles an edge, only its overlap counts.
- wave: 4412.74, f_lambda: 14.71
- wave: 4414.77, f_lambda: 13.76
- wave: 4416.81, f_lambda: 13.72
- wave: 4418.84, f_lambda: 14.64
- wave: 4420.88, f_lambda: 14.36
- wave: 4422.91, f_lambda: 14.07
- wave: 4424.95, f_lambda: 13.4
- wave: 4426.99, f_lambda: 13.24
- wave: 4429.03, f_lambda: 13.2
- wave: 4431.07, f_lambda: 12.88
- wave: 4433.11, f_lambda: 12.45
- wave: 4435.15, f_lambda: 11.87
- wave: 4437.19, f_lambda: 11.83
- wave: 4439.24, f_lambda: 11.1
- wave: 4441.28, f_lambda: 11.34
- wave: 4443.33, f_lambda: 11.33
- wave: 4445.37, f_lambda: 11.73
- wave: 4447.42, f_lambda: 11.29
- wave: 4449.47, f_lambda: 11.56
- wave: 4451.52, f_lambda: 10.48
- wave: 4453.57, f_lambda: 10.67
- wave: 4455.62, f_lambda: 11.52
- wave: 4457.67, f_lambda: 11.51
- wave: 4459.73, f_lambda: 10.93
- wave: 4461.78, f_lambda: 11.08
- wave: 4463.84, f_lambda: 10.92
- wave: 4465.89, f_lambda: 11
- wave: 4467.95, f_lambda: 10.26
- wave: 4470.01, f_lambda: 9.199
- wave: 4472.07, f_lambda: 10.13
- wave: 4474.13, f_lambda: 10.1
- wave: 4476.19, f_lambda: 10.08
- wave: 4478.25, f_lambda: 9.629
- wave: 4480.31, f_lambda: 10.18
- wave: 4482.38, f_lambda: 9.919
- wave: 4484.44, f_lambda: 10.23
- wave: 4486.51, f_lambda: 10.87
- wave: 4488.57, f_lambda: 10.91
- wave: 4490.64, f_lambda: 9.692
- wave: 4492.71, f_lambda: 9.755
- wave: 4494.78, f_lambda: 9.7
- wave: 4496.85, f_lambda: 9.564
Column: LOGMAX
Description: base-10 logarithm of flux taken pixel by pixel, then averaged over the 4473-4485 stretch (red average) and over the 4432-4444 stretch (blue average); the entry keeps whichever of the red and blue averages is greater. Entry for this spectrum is 1.07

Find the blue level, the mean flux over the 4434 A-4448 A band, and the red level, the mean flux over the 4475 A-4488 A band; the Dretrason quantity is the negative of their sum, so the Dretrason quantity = -22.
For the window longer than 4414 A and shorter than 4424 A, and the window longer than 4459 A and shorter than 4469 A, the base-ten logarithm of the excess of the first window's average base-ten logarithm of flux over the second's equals -0.94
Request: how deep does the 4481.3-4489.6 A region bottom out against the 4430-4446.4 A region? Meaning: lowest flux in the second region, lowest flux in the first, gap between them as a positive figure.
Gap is 1.2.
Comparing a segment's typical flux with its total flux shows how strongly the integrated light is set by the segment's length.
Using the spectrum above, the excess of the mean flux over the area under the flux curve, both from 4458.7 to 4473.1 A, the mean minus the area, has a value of -141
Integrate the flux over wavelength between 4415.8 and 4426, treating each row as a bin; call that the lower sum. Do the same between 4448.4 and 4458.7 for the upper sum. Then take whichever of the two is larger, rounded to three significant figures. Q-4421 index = 143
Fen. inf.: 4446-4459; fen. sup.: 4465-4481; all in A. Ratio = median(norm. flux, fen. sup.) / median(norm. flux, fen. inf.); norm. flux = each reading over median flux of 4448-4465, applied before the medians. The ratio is 0.887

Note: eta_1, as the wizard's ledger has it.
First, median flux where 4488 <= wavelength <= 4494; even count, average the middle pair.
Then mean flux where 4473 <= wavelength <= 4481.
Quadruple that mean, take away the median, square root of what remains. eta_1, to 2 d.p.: 5.50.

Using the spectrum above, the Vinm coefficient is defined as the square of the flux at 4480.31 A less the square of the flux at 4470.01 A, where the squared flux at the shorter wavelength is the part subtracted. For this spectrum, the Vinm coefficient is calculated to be 19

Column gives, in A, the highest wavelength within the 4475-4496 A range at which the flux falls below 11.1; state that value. 4494.78 A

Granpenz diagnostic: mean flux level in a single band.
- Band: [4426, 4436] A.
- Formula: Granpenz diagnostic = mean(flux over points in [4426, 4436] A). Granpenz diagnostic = 12.7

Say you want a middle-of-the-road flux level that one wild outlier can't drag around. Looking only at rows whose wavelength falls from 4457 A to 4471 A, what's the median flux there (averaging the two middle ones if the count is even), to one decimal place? 10.9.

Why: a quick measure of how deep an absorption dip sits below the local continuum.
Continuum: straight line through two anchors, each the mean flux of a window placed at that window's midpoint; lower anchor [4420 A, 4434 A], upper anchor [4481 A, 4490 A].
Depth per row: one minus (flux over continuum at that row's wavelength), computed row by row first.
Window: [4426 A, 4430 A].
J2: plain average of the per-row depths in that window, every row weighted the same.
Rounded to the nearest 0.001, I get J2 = 0.008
